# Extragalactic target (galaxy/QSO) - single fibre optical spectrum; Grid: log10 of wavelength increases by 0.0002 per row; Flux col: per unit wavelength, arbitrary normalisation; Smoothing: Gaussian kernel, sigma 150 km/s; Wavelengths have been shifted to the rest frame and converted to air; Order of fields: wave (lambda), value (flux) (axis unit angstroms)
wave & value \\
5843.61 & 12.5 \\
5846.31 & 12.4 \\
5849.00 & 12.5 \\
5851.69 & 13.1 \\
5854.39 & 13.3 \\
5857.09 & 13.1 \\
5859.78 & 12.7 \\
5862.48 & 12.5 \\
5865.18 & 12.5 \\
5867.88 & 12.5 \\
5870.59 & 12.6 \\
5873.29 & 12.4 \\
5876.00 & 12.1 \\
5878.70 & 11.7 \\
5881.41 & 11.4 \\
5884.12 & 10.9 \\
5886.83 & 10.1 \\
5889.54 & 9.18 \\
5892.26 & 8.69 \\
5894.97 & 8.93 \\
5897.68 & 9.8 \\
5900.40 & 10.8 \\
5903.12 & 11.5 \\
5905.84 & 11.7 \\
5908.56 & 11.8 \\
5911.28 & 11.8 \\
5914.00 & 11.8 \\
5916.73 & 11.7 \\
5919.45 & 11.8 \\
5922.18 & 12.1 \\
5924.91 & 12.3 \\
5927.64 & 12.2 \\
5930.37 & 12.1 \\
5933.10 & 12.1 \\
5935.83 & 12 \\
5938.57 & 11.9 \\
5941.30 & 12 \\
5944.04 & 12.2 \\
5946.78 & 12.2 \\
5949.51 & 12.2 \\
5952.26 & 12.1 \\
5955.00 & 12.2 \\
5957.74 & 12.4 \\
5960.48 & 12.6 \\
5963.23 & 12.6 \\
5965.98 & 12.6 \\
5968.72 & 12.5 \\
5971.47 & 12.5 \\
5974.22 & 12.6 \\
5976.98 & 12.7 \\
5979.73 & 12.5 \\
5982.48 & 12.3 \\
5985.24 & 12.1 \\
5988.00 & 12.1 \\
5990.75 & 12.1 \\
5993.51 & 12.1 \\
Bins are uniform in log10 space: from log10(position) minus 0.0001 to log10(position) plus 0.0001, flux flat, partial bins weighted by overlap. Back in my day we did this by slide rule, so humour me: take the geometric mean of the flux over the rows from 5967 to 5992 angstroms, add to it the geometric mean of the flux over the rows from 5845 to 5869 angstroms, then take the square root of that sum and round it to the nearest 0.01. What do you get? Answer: 5.01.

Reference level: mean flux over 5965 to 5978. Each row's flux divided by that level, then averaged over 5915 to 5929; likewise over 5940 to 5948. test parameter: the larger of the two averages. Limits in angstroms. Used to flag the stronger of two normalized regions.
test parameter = 0.96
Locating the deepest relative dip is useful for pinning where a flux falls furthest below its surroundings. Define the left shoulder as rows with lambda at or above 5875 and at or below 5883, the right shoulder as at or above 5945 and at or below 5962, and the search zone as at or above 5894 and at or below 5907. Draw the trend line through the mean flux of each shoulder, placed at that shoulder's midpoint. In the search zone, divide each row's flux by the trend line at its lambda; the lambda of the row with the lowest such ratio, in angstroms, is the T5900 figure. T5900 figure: 5894.97 angstroms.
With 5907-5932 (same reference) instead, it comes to 5916.73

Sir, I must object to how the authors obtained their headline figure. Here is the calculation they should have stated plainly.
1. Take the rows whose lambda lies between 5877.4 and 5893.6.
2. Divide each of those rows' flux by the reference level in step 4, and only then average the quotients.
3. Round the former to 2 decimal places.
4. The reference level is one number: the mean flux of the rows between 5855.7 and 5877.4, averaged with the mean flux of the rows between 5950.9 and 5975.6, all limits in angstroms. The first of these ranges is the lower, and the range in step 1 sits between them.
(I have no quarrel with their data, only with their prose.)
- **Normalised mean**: 0.83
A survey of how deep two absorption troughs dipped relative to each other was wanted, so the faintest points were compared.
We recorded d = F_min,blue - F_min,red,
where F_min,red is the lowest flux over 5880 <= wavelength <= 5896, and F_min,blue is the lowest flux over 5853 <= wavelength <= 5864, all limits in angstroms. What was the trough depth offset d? 3.8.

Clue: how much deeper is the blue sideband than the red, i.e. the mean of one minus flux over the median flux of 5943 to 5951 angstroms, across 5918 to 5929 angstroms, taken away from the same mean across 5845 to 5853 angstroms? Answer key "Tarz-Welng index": -0.05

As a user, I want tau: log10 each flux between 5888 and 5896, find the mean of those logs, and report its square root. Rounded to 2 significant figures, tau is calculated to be 0.98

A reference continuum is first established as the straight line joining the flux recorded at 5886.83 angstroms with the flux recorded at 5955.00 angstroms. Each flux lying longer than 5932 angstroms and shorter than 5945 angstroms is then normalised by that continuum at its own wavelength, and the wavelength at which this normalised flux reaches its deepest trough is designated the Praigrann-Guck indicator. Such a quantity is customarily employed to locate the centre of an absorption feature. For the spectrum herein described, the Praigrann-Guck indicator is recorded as 5938.57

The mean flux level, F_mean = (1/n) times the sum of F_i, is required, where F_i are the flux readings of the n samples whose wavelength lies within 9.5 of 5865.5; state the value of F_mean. 12.6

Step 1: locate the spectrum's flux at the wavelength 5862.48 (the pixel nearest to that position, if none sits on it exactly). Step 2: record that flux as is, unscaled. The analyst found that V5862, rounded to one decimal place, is 12.5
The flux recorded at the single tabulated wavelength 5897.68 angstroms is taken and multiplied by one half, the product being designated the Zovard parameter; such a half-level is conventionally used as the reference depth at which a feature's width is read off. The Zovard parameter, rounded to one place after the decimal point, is 4.9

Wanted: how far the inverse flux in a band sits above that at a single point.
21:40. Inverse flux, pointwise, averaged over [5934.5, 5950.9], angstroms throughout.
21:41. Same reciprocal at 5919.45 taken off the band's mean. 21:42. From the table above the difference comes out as -0.002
